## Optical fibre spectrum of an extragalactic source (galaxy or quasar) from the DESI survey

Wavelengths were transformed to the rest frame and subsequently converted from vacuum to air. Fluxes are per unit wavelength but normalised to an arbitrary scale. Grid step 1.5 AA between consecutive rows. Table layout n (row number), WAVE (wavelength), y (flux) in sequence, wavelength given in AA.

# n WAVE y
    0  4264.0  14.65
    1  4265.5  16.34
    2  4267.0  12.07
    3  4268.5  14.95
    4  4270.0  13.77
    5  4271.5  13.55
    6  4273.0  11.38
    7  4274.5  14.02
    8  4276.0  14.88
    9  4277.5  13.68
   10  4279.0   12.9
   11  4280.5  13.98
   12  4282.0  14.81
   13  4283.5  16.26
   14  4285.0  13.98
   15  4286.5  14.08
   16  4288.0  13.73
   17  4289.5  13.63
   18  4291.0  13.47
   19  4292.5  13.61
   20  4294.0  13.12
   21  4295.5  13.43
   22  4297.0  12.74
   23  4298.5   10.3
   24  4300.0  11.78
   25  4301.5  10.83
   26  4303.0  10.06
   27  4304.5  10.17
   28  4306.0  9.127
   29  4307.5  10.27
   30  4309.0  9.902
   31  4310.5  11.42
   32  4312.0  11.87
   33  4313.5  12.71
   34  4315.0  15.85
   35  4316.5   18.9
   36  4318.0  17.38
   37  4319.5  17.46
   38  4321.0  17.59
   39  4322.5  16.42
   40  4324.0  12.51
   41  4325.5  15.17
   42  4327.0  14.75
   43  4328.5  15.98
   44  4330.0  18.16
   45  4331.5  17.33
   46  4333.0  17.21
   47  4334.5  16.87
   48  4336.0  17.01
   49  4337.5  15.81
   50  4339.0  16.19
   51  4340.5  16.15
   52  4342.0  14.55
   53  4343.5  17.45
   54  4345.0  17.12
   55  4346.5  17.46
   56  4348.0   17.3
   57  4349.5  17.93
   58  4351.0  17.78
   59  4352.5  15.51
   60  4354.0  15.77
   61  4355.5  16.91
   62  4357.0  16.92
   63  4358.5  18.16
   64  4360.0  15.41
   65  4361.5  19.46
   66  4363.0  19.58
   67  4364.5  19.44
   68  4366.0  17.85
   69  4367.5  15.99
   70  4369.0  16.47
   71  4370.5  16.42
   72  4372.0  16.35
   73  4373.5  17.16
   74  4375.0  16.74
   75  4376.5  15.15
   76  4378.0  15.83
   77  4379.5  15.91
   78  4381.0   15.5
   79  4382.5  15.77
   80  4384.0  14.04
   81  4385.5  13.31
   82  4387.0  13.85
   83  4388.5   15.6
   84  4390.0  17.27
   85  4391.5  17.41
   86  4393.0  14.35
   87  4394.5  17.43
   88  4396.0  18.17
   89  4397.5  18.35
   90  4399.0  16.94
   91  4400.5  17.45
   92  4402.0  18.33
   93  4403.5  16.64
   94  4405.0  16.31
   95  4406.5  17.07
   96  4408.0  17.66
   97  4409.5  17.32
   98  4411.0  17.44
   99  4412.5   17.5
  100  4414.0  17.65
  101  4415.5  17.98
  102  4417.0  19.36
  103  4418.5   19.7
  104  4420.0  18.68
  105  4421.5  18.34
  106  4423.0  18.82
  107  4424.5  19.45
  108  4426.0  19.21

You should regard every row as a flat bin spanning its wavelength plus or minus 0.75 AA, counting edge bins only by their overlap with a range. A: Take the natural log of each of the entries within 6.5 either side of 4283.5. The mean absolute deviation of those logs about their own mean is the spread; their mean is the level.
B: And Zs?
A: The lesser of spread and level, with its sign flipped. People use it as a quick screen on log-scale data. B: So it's -0.043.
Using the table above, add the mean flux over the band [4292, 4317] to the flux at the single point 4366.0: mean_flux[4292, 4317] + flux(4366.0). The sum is 30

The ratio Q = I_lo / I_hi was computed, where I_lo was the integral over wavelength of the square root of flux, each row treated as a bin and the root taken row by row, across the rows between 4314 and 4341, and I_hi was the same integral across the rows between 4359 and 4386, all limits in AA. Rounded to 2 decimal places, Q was 1.00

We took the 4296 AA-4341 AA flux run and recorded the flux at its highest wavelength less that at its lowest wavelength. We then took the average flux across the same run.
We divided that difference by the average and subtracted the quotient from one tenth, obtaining -0.14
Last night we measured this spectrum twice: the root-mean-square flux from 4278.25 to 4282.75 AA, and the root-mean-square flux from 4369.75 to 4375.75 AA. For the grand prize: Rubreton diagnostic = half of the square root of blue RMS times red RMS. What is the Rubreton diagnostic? 7.6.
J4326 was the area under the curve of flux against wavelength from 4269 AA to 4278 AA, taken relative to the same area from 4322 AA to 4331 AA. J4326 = 0.87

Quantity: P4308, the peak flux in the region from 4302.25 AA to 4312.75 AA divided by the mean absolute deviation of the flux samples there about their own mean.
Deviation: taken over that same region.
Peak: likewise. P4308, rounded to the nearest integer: 17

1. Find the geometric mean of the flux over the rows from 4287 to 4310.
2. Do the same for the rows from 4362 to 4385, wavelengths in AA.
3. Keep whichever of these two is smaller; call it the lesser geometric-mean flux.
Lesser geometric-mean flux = 11.6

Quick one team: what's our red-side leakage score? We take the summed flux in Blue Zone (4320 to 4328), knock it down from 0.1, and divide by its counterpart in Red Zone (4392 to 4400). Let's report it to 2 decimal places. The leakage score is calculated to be -0.90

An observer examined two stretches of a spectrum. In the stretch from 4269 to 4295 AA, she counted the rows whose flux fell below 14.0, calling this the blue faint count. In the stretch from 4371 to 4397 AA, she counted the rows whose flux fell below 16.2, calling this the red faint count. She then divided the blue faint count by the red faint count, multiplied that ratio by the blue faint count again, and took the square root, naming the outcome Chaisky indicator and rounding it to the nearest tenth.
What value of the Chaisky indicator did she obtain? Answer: 3.8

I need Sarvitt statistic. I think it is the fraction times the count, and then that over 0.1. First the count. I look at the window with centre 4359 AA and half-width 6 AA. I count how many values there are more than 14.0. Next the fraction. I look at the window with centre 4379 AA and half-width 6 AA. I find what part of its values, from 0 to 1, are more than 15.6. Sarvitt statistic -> 50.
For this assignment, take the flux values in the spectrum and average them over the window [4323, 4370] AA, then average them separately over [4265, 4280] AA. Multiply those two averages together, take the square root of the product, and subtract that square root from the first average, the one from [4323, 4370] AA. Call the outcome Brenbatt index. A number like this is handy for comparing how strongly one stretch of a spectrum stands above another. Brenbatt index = 1.6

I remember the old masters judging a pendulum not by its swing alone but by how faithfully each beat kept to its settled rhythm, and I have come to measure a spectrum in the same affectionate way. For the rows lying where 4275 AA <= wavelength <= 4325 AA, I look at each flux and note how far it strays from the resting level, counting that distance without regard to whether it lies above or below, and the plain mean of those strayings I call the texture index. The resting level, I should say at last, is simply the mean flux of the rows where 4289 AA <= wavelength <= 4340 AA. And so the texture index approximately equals 2.0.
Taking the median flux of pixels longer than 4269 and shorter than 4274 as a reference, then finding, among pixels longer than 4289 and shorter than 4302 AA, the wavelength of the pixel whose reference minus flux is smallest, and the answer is 4289.5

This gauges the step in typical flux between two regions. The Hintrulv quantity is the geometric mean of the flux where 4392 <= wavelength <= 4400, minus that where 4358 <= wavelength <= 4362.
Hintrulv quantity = -0.6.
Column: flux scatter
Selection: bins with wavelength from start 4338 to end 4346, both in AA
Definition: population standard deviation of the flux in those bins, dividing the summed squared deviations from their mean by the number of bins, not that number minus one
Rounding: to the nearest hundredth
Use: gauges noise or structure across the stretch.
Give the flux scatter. 1.01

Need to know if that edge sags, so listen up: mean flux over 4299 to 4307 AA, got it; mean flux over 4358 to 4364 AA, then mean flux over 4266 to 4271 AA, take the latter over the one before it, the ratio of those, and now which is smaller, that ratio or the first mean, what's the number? 0.75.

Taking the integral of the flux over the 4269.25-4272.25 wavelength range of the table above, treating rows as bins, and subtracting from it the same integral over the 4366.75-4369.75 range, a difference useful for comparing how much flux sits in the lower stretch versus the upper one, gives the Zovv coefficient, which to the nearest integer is -8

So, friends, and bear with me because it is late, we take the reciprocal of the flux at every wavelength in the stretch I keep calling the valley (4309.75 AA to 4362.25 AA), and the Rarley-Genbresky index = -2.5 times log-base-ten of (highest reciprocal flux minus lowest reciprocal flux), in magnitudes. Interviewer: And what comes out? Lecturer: 3.60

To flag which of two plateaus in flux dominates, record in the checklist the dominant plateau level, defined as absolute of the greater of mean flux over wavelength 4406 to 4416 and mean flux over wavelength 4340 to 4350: 17.52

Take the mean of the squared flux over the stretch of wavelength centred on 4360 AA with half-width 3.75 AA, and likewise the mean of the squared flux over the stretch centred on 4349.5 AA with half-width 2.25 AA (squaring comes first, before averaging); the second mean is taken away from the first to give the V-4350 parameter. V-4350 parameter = 11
